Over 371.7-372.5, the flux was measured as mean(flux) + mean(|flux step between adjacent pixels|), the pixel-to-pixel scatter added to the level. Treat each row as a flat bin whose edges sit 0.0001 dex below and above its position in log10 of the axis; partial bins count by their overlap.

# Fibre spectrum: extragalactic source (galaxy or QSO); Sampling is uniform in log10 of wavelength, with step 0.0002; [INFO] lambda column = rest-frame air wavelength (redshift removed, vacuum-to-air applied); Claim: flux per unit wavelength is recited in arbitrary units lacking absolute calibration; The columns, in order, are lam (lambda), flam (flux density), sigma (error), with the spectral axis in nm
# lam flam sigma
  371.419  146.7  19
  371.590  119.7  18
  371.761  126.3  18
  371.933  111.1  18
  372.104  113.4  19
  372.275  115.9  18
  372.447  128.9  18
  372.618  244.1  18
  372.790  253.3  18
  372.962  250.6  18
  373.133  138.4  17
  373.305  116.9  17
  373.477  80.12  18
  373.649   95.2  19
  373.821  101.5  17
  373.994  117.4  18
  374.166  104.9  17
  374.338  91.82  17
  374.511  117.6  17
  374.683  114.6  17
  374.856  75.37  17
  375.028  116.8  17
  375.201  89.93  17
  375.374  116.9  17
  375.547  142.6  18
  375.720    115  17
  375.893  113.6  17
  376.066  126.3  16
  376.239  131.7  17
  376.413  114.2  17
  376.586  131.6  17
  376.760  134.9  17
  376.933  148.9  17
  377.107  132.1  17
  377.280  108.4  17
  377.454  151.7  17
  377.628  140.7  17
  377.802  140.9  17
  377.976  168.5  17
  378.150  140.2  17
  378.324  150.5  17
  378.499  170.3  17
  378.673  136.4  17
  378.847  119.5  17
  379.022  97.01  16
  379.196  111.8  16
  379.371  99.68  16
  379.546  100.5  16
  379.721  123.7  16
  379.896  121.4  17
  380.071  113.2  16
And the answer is 127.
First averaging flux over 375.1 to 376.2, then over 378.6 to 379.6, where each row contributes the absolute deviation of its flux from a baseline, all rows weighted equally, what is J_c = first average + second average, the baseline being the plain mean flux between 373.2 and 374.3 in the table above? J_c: 31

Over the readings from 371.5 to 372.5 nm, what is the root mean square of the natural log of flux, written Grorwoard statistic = 4.78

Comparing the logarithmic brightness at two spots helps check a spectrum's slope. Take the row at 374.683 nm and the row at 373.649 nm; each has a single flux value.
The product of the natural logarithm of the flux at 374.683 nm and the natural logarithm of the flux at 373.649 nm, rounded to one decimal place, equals 21.6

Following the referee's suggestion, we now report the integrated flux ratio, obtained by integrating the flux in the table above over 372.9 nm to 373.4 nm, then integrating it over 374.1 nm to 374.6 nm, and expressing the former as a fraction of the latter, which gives 1.6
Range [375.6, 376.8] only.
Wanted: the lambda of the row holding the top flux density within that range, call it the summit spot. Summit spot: 376.760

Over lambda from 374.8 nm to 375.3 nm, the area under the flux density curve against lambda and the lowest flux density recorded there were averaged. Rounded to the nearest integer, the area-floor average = 62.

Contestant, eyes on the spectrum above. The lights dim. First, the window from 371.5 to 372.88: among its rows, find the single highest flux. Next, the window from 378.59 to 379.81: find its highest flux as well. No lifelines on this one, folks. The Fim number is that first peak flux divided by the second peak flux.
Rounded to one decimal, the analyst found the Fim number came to 1.9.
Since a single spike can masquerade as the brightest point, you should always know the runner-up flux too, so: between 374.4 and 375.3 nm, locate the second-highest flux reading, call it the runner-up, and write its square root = 10.8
